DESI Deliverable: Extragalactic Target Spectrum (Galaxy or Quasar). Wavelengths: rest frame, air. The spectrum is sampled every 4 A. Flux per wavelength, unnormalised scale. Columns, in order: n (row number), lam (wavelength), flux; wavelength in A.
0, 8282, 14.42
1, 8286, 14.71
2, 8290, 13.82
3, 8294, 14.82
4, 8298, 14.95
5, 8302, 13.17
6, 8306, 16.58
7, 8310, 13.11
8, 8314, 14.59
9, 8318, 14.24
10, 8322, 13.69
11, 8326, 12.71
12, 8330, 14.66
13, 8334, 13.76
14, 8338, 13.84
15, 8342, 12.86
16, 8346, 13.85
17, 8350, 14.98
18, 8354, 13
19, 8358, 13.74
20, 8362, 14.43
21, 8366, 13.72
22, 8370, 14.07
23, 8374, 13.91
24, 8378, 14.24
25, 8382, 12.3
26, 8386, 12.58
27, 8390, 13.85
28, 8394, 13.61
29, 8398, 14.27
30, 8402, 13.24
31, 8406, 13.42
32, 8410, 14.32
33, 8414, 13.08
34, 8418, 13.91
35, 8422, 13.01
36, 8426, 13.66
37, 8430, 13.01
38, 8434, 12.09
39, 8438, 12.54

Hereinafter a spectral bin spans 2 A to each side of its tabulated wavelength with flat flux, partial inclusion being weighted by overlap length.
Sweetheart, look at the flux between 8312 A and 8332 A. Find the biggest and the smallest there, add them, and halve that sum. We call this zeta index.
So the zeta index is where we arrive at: 13.7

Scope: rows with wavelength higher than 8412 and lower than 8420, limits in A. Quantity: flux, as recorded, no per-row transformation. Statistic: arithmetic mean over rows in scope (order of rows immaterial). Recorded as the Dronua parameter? 13.5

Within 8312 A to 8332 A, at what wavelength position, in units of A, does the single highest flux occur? 8330 A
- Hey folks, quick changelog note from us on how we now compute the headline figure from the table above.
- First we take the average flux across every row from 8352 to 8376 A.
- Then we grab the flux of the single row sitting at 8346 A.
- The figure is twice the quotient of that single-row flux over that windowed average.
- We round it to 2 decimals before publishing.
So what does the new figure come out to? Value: 2.01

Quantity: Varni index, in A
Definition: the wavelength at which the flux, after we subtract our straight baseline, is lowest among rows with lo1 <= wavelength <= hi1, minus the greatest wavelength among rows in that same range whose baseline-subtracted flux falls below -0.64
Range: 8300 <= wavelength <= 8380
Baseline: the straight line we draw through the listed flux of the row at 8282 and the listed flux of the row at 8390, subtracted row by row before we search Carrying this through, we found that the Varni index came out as -28 A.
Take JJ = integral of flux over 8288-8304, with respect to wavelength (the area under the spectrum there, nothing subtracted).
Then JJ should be 227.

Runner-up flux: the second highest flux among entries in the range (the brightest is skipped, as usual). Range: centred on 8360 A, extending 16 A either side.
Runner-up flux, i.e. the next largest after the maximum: 14.43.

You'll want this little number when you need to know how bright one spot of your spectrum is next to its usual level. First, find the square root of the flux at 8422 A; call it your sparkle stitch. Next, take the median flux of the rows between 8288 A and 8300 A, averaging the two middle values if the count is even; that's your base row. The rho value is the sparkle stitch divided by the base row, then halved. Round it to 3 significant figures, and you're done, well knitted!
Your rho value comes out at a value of 0.122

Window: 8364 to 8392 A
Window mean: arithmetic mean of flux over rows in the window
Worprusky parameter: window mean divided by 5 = 2.70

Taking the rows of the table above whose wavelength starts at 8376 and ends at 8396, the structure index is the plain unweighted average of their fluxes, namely 13.3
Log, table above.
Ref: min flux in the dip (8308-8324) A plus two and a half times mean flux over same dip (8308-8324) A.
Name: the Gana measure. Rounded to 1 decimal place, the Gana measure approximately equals 47.9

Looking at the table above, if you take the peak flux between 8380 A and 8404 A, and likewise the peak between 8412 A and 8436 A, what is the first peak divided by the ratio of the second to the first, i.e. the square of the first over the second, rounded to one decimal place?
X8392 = 14.6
